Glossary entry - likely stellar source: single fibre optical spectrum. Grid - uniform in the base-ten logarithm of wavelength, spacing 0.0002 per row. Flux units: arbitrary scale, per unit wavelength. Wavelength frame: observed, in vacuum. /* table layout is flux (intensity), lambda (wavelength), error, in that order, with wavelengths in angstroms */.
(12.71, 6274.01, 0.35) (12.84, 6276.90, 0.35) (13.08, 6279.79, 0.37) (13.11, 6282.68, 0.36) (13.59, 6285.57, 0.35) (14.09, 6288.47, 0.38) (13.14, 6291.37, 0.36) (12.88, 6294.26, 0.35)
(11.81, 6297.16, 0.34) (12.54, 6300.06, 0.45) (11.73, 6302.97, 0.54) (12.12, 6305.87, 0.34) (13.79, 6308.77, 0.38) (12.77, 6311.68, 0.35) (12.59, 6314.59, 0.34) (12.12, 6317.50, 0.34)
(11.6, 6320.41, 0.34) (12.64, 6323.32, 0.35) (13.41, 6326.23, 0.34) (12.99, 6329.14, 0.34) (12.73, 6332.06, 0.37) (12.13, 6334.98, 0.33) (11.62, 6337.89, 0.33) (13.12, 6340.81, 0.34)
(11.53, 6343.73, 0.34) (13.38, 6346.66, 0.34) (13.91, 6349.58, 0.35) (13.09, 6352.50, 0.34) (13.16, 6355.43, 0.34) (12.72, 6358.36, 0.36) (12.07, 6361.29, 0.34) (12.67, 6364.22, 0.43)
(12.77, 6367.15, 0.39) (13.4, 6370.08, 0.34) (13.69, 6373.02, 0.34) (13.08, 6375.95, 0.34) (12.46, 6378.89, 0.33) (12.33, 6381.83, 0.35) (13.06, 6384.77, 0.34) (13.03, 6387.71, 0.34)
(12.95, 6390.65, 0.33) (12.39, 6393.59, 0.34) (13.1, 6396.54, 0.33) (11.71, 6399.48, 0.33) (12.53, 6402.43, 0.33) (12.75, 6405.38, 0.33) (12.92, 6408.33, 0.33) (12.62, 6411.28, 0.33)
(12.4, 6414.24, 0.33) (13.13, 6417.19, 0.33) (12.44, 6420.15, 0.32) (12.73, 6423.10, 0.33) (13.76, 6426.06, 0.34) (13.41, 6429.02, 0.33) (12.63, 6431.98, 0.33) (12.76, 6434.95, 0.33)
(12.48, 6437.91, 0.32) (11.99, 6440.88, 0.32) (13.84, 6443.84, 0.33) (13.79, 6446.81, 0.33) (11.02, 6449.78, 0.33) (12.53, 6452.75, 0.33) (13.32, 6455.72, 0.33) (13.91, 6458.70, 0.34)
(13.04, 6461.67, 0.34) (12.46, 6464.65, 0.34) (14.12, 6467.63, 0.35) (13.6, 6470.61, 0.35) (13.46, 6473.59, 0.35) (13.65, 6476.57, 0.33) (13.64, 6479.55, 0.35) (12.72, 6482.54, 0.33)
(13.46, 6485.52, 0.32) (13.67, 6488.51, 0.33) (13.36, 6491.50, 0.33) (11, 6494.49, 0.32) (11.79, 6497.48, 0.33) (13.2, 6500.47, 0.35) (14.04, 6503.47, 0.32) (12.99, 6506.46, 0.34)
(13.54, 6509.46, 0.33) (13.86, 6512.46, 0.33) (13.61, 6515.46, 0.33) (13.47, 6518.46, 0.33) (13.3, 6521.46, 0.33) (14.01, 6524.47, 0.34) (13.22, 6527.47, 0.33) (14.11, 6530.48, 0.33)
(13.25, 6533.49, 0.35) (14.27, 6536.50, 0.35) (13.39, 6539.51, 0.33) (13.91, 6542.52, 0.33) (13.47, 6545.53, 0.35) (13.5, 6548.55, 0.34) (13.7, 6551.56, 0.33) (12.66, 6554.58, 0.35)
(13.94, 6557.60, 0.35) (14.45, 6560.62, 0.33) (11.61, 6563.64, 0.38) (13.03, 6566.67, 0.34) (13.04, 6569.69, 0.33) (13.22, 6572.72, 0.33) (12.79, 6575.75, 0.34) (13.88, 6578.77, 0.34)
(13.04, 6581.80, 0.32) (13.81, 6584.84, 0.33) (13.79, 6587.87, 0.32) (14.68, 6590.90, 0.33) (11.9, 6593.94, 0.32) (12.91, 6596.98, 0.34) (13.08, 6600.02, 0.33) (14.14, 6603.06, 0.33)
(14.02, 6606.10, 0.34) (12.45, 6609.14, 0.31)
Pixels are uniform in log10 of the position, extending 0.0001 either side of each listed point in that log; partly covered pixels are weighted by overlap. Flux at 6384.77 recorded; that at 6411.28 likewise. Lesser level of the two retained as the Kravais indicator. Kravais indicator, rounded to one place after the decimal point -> 12.6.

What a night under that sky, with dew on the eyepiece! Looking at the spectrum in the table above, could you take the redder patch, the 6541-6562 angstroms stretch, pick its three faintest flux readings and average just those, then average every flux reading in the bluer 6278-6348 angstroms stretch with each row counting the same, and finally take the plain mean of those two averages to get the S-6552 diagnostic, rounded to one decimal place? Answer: 12.9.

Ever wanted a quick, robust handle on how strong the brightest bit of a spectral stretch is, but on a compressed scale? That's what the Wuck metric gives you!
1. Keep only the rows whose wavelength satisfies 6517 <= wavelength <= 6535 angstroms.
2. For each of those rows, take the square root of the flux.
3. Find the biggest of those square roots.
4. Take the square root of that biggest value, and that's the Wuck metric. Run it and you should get 1.94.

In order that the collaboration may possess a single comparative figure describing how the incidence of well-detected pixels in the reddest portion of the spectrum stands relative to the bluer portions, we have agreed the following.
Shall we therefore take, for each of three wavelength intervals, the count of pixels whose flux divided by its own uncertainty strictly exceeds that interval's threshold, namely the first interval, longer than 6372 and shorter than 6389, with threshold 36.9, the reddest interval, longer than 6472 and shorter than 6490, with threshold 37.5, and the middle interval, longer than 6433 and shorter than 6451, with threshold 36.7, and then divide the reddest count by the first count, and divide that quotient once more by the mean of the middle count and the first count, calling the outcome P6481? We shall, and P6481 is 0.24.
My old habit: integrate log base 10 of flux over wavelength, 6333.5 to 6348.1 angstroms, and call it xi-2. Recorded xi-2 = 15.9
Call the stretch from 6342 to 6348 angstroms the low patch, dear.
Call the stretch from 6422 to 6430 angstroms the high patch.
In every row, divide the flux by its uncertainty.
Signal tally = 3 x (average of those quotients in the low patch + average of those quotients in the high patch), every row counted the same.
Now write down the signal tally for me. 230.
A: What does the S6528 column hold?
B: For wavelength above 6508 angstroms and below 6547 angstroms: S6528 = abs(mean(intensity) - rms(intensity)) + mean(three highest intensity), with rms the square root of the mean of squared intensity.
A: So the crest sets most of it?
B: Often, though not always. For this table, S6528 14.1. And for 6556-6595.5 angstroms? 14.4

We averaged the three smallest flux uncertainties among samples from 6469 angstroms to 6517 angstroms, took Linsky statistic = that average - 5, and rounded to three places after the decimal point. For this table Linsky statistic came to -4.680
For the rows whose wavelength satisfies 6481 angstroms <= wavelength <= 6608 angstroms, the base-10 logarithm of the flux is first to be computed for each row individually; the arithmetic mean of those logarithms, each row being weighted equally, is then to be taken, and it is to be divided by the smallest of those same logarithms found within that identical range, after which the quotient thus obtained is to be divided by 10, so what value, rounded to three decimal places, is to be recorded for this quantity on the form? 0.108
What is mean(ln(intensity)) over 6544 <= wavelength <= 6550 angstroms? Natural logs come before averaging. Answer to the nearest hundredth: 2.60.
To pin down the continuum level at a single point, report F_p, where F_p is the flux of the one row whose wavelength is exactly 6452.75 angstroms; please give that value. 12.53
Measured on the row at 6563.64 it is 11.61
